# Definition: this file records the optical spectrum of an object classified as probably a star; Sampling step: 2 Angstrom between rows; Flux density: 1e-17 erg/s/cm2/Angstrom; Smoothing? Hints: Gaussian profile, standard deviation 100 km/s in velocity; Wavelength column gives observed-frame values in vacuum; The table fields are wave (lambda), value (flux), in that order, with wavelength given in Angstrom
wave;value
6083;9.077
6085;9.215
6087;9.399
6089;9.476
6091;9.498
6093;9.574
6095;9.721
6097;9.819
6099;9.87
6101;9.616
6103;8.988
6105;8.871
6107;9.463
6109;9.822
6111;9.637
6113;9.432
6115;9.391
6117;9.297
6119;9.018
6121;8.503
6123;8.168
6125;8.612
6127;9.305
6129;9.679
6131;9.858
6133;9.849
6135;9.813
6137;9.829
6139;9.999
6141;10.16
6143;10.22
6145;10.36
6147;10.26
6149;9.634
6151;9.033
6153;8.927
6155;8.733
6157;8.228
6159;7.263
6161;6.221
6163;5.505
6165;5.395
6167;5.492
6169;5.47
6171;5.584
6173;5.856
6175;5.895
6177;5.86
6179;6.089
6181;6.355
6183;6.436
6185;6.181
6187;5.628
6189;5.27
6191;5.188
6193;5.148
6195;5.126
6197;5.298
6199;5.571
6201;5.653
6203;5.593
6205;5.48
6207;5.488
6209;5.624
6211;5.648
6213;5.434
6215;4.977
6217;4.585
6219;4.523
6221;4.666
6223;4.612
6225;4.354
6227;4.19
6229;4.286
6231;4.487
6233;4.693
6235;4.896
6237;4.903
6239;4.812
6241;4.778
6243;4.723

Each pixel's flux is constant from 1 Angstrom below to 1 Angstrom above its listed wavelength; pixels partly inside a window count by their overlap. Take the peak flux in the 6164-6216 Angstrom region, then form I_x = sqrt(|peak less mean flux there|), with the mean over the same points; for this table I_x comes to 0.91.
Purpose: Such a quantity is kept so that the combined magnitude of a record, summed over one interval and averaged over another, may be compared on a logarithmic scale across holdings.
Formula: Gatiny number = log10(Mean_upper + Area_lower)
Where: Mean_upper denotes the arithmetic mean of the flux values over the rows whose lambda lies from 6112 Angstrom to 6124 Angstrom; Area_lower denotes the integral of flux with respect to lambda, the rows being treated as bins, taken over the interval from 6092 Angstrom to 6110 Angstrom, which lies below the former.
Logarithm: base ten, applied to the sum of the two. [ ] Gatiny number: 2.26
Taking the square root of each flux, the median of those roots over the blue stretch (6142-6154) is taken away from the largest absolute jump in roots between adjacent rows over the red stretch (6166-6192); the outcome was -3.04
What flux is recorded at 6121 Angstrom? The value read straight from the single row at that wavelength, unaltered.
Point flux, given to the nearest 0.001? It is 8.503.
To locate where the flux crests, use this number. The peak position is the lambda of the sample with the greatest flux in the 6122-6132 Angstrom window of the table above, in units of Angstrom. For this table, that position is 6131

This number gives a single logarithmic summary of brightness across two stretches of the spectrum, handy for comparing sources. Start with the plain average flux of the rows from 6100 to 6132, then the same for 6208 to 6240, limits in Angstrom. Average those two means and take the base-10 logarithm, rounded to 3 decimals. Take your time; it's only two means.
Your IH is 0.846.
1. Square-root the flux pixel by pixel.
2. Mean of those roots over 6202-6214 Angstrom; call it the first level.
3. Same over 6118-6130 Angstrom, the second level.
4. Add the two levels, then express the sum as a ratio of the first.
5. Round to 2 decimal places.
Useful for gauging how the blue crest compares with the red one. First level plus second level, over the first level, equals 2.27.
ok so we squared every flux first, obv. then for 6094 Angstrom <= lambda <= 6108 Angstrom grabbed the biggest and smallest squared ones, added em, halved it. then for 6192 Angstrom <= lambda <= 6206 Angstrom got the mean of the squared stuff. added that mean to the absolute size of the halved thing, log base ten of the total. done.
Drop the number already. 2.07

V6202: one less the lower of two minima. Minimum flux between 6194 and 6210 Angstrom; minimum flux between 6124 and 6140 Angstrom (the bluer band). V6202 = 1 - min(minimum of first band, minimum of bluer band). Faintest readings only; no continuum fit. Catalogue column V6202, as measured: -4.13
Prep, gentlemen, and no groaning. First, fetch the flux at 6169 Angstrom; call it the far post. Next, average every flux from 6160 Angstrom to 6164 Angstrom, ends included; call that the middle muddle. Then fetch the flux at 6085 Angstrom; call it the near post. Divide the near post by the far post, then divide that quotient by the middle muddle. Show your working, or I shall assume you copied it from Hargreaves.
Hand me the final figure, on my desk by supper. 0.29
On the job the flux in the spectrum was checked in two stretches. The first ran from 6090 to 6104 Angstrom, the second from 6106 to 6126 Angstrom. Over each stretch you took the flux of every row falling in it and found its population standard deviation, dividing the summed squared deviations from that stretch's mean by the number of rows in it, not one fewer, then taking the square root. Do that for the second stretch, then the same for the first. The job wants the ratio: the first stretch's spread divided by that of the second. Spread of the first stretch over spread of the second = 0.53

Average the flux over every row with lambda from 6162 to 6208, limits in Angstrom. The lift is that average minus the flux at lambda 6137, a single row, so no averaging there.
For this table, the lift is -4.2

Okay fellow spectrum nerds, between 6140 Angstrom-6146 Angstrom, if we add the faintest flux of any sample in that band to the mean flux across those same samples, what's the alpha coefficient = 20.4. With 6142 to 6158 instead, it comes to 17.7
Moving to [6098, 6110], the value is 18.3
